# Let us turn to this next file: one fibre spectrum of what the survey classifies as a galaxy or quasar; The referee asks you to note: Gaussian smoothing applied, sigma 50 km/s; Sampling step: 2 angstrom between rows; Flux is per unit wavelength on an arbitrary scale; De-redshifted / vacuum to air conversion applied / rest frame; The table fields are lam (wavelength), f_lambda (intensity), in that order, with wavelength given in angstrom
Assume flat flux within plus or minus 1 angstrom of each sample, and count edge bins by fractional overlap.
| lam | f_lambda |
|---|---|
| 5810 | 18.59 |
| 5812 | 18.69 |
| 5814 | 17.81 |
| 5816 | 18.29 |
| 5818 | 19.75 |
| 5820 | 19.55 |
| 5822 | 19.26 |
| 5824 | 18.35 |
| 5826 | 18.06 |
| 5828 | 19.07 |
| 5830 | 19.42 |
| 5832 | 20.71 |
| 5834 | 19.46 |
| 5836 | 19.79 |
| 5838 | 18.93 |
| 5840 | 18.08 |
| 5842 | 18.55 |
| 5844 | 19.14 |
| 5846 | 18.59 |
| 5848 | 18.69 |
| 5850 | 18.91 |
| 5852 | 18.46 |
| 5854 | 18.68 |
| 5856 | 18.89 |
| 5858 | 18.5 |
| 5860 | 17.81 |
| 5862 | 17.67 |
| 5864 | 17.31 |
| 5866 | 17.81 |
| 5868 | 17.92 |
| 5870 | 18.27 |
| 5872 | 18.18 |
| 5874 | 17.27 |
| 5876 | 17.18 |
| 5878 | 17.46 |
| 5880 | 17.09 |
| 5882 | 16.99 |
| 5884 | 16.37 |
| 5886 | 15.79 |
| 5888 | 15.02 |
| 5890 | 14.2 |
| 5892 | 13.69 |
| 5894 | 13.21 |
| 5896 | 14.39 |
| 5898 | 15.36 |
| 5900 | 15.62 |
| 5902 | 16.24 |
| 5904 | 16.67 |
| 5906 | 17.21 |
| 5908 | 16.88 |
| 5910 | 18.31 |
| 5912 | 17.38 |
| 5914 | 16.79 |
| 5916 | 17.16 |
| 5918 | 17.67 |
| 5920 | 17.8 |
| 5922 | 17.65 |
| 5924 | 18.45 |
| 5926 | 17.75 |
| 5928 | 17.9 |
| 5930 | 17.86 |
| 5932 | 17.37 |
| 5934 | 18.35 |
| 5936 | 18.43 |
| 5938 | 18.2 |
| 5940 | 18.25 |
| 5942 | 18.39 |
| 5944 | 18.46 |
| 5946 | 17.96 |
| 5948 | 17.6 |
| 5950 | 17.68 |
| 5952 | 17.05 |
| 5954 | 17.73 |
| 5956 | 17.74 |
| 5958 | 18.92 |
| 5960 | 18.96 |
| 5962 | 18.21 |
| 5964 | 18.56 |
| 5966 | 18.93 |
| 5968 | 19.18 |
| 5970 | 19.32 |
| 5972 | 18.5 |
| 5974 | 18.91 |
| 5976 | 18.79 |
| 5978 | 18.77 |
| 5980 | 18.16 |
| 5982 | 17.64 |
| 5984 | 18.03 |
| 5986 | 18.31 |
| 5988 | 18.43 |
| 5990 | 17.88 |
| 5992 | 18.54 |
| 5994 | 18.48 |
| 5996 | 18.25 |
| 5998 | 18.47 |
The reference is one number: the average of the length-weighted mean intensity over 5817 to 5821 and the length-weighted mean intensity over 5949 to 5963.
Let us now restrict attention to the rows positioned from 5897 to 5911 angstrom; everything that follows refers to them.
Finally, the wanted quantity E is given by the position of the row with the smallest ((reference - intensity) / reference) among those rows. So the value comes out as 5910 angstrom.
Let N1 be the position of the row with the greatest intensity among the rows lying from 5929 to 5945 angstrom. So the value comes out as 5944 angstrom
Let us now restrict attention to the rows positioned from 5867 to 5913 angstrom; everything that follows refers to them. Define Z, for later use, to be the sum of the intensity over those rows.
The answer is 377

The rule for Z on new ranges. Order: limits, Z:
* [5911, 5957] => 410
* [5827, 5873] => 429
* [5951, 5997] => 423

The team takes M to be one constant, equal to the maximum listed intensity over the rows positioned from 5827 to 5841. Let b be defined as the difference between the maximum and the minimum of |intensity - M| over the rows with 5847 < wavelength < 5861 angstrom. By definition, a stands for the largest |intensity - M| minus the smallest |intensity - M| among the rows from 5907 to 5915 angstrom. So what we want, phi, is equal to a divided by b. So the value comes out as 1.4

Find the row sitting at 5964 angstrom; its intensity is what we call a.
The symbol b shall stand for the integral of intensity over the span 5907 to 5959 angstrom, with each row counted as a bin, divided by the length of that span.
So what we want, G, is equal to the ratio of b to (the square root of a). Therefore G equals 4.14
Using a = 18.56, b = 17.8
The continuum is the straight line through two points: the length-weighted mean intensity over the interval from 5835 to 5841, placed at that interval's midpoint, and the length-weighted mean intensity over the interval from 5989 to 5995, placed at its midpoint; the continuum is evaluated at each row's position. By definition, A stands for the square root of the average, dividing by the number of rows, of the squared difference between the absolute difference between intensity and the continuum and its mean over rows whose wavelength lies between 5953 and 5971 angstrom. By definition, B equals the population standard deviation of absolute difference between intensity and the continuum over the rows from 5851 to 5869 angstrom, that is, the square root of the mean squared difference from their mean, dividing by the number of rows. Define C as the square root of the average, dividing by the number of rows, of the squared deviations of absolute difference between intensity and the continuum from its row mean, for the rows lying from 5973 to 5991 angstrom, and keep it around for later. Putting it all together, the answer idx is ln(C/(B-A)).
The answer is -0.1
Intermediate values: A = 0.244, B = 0.47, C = 0.20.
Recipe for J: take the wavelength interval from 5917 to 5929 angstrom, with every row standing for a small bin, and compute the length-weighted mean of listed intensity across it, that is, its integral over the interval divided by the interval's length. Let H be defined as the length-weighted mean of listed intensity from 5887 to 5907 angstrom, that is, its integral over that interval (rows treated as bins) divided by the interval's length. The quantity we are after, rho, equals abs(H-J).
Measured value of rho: 2.7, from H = 15.2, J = 17.9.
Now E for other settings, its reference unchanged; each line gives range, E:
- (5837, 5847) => 5844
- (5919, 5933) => 5924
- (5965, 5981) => 5970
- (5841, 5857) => 5844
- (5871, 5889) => 5872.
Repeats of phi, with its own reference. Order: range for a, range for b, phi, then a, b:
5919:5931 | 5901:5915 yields 0.4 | 0.8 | 2.07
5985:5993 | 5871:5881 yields 0.6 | 0.7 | 1.09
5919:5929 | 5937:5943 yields 4.2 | 0.8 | 0.19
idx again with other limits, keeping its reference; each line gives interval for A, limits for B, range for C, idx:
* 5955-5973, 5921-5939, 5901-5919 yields 1.8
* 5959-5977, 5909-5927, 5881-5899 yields 1.6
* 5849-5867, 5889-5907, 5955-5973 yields -1.1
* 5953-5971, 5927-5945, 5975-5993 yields 0.6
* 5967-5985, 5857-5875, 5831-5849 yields 1.4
